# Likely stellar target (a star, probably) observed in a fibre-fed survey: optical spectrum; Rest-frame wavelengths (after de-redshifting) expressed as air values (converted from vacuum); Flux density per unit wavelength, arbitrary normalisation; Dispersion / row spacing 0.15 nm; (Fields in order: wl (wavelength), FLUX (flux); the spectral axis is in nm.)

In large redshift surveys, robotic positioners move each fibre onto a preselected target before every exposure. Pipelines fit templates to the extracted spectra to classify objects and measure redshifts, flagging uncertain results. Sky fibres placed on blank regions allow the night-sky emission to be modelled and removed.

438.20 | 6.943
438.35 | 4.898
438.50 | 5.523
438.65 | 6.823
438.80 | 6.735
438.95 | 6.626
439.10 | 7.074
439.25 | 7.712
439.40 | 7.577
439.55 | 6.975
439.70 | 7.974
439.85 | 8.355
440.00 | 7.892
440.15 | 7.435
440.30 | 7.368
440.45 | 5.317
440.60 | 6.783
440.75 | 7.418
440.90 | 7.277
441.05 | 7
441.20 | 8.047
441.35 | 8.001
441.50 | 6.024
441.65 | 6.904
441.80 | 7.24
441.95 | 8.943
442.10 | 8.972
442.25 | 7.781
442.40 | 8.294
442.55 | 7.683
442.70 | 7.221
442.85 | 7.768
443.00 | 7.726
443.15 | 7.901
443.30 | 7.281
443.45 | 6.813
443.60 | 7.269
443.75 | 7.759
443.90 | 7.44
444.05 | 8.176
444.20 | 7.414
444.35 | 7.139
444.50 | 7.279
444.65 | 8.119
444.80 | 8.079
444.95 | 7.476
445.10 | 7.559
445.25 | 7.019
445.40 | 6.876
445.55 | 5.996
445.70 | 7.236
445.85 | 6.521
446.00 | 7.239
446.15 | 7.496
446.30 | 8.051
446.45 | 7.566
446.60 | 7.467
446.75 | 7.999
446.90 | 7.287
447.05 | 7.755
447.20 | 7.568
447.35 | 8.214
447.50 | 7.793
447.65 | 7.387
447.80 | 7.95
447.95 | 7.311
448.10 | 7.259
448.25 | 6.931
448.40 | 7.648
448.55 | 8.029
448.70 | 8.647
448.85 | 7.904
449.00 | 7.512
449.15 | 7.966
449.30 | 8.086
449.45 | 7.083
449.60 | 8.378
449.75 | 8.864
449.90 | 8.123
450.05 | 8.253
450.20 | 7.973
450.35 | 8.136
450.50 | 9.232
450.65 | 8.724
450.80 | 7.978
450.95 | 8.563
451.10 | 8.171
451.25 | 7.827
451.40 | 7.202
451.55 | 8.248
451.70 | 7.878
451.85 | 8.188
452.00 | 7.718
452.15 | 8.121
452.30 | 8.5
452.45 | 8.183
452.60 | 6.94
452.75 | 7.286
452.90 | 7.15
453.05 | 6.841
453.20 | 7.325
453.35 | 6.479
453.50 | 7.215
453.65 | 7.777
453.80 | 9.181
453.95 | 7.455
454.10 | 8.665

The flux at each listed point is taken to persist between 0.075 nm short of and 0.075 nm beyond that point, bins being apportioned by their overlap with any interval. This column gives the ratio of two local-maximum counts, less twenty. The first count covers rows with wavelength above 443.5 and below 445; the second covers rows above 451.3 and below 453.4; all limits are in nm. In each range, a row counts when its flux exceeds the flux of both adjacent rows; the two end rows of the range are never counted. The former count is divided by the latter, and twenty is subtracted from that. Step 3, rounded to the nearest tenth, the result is -19.4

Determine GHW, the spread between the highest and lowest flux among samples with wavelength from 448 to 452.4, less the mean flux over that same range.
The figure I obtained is -5.7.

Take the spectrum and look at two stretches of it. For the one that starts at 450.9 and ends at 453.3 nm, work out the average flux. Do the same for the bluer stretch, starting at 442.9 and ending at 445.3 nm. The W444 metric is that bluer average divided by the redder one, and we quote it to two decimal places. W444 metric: 0.97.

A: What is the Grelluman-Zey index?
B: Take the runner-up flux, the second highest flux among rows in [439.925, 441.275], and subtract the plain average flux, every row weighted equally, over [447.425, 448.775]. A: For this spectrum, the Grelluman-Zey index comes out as 0.23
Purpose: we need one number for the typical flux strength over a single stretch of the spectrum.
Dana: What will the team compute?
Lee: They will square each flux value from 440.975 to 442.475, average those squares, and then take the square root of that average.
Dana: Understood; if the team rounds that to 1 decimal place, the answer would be 7.8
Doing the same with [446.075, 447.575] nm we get 7.7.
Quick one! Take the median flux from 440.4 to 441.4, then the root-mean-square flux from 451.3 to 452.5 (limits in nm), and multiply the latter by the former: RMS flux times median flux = 58.3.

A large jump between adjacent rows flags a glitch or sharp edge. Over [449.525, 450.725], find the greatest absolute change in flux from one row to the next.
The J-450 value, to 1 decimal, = 1.1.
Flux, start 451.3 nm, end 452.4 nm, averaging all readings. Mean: 7.98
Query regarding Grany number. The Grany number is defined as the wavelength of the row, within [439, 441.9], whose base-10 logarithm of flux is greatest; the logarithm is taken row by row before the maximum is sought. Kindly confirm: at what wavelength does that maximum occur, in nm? 439.85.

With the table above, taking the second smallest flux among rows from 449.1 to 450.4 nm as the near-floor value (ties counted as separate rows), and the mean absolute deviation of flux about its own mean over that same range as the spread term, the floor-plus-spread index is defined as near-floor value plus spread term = 8.25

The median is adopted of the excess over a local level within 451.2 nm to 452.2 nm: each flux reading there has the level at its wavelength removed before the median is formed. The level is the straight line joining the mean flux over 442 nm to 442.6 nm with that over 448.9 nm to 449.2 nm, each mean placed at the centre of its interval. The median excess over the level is 0.3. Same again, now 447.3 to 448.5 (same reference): -0.3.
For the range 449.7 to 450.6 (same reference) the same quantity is 0.5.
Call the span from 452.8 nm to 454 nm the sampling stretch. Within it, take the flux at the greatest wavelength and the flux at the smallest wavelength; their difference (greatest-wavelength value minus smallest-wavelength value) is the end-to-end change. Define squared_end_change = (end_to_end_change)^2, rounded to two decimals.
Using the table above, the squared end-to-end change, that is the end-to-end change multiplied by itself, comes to 0.09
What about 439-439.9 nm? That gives 1.64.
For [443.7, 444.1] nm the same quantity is 0.17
